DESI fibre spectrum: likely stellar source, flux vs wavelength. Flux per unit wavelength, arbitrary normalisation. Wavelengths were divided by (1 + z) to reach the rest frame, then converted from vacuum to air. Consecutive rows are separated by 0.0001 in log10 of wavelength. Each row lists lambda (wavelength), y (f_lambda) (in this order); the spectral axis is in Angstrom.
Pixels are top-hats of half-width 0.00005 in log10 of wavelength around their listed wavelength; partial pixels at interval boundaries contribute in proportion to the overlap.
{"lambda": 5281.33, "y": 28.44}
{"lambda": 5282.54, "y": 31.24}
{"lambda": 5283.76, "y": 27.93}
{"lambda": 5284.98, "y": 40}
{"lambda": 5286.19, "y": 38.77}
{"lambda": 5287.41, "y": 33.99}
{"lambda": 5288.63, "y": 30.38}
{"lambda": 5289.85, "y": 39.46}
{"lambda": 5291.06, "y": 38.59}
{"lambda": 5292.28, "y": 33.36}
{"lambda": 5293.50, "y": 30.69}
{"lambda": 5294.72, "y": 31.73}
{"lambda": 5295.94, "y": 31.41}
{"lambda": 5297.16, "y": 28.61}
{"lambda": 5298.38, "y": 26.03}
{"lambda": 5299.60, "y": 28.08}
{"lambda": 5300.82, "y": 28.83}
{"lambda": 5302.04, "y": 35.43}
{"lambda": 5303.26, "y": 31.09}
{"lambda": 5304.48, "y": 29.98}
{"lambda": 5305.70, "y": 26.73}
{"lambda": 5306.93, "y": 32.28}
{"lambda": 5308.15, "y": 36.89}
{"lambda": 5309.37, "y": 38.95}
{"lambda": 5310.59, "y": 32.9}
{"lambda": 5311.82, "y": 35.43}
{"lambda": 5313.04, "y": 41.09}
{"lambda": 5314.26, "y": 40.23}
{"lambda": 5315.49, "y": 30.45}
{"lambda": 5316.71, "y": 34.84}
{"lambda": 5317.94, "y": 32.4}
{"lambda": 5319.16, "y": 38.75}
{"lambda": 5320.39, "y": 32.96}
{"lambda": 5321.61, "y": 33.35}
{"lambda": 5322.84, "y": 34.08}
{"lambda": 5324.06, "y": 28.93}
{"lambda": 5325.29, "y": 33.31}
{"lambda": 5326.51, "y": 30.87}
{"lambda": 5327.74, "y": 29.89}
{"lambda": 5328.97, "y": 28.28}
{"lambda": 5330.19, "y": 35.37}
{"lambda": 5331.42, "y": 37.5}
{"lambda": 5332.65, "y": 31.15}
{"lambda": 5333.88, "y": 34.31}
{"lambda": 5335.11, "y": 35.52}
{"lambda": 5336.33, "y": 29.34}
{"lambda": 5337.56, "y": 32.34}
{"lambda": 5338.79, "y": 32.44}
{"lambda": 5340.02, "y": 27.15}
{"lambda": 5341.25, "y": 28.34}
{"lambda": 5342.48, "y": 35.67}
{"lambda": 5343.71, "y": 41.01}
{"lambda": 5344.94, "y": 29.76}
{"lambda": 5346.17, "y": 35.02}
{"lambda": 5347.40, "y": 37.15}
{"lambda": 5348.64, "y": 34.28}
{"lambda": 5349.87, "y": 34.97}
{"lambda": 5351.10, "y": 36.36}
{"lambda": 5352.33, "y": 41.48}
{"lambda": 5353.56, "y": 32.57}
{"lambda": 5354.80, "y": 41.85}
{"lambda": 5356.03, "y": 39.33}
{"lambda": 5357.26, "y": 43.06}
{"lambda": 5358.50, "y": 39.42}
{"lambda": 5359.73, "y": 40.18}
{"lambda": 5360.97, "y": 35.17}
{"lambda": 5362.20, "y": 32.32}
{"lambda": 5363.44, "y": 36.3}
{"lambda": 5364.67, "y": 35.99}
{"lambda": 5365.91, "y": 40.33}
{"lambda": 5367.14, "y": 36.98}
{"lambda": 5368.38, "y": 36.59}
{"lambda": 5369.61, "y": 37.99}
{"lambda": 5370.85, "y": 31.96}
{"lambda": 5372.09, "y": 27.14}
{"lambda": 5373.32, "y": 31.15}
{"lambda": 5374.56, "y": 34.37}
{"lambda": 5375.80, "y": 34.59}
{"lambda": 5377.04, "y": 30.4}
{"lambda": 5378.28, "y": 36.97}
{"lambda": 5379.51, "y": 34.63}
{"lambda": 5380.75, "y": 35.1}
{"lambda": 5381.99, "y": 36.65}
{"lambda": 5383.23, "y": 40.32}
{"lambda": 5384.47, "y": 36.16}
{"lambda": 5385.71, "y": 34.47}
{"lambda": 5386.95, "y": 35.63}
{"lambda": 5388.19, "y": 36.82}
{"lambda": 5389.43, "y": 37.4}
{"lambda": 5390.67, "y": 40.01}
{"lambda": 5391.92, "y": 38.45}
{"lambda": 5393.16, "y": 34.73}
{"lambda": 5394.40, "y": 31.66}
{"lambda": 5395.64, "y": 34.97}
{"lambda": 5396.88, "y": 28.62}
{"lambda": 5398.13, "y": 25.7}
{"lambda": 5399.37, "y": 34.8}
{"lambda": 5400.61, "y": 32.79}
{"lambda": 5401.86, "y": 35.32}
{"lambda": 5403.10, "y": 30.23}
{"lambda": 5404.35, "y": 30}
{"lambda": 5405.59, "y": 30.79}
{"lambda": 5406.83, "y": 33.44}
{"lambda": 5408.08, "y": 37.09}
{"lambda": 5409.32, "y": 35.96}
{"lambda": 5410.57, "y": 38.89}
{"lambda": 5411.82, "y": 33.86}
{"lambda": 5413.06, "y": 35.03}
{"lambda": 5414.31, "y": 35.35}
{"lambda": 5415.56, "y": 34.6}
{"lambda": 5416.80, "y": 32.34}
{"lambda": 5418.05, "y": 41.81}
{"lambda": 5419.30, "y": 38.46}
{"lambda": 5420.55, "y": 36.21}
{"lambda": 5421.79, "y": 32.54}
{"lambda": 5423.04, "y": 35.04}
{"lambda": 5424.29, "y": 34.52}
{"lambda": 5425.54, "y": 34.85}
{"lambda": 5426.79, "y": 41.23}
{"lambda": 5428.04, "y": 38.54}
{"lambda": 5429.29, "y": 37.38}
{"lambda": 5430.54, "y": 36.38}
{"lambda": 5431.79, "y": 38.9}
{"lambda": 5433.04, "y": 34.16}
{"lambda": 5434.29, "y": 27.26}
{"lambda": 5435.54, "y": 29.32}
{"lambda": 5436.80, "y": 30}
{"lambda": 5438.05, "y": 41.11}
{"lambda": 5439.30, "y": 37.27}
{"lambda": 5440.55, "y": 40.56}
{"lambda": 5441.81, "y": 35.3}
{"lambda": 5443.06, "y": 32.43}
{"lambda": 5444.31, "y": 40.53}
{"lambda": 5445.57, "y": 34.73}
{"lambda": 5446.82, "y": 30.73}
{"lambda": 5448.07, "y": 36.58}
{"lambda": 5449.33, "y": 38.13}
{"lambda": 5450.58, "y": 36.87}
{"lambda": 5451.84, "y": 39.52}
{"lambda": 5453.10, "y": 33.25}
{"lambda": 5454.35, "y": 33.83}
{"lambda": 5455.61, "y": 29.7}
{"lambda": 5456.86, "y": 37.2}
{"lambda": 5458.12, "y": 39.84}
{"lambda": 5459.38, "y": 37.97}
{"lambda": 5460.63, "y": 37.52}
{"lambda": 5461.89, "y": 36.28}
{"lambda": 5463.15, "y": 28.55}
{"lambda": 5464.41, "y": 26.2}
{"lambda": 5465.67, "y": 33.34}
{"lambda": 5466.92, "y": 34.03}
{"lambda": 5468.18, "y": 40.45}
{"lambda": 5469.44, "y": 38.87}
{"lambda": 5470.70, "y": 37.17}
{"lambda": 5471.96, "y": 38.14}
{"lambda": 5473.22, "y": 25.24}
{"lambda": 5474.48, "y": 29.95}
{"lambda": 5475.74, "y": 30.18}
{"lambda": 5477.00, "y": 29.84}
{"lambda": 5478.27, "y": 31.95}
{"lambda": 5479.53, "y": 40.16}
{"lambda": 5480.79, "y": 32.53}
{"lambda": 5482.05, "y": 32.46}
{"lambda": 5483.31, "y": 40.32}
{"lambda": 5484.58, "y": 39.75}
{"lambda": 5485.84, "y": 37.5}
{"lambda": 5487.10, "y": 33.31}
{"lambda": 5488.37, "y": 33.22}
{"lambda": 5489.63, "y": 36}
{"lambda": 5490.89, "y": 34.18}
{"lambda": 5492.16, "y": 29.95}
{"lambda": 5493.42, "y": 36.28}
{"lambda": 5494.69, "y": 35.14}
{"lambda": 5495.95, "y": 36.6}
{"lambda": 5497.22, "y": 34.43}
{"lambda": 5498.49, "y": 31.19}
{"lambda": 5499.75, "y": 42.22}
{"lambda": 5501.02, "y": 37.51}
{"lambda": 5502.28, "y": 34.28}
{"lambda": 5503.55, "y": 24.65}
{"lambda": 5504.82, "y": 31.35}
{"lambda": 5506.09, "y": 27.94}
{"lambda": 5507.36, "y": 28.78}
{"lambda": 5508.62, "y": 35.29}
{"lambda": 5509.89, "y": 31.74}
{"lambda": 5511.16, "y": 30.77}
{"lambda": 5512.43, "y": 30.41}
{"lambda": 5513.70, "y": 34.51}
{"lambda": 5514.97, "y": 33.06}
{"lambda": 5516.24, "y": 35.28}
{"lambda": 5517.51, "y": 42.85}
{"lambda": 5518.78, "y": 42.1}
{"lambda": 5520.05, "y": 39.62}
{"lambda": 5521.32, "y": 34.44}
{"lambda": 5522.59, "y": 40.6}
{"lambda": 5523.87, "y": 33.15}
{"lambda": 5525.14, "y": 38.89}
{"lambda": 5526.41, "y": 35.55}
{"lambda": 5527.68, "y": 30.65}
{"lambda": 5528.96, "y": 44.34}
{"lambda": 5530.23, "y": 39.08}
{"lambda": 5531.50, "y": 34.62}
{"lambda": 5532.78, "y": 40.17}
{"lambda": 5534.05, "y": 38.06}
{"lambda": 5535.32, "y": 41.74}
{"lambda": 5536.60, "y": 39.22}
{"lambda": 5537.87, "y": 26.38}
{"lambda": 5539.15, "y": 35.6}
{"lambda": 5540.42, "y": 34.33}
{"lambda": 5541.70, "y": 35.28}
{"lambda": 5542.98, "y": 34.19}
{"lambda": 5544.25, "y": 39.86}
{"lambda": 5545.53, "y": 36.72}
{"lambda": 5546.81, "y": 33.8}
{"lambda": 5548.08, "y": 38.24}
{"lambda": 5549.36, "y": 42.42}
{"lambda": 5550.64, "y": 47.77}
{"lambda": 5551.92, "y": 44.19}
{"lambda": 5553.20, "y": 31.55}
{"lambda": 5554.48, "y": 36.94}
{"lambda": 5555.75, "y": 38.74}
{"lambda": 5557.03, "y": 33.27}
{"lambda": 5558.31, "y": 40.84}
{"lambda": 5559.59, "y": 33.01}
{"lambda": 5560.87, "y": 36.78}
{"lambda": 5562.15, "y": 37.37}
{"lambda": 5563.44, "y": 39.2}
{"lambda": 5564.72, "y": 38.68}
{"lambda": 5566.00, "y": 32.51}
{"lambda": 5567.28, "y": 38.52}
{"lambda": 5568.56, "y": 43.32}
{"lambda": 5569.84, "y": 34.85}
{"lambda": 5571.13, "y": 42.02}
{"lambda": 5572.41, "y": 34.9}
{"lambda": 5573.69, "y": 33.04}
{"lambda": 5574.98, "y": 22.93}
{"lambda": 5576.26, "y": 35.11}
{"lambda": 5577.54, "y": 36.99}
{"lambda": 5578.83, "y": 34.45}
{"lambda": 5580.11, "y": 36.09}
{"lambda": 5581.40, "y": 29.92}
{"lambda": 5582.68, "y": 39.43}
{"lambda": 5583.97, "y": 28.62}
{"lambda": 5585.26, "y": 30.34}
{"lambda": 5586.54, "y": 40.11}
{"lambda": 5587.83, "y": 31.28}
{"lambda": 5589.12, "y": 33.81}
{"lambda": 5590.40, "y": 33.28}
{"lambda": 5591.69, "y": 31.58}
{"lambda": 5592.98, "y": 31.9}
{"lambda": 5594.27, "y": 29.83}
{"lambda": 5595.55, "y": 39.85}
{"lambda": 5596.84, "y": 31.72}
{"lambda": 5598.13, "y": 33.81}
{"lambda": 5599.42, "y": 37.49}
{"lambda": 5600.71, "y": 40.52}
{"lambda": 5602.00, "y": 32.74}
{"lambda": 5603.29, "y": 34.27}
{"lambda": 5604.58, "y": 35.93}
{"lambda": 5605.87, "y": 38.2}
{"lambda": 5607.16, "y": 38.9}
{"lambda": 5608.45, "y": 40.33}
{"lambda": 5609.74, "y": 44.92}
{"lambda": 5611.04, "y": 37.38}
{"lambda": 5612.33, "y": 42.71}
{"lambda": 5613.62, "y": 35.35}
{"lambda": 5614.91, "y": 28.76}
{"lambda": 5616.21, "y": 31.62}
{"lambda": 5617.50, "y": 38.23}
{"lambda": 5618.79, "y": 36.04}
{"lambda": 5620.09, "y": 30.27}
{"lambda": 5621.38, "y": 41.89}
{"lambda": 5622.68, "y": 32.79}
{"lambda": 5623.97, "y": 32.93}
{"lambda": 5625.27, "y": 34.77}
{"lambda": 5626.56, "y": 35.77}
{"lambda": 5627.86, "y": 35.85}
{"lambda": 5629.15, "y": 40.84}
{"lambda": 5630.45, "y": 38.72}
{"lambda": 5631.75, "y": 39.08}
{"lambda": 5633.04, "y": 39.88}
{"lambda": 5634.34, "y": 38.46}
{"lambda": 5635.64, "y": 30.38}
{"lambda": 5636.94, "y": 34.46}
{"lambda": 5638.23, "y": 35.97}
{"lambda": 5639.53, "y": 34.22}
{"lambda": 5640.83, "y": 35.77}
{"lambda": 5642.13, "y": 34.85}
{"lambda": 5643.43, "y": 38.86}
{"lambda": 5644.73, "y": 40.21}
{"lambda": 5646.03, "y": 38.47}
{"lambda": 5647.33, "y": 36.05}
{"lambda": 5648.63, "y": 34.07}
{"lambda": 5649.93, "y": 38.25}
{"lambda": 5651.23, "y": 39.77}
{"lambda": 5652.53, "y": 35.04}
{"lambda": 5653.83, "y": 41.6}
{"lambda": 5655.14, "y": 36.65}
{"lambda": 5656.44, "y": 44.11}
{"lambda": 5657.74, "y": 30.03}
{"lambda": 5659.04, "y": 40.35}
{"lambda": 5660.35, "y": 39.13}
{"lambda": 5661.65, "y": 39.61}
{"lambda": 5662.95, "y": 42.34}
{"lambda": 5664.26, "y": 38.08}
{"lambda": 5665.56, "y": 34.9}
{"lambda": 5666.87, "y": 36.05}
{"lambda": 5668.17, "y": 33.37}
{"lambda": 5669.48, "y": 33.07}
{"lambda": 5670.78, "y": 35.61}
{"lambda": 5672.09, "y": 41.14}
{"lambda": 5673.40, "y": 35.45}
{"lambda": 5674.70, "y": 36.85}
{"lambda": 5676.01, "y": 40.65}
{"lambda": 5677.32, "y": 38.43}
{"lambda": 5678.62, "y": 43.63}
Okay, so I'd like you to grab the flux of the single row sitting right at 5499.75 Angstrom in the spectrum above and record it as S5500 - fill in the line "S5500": 42.22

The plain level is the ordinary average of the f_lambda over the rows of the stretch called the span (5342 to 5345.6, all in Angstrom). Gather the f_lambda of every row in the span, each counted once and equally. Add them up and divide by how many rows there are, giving 35.5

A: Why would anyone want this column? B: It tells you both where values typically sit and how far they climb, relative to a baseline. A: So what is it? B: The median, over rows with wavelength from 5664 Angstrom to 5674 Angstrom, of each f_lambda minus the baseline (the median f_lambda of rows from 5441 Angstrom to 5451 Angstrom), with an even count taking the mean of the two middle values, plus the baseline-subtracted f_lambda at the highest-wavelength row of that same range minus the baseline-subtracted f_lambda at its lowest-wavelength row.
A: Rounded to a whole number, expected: -3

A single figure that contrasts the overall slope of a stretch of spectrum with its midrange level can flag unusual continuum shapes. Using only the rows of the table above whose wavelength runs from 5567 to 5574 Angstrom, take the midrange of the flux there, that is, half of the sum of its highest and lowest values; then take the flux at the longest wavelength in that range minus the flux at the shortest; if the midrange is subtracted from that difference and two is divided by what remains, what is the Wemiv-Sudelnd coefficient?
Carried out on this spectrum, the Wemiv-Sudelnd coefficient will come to -0.046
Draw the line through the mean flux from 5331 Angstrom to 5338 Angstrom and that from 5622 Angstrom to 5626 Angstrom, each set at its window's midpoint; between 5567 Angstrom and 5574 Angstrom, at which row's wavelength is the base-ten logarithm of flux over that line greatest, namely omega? 5568.56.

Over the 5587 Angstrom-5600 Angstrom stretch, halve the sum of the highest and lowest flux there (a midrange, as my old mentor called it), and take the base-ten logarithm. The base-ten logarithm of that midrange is 1.54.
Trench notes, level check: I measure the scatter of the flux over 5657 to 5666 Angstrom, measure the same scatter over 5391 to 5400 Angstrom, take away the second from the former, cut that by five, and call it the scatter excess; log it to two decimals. -0.05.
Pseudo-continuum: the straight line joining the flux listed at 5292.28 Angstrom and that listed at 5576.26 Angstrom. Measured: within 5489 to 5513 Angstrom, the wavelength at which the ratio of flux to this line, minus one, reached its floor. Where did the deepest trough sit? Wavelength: 5503.55 Angstrom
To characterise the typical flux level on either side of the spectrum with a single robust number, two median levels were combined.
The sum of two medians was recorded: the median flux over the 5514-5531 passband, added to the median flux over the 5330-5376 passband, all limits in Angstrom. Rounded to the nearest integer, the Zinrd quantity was 74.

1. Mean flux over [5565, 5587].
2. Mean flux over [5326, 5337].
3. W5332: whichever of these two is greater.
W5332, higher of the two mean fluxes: 34.9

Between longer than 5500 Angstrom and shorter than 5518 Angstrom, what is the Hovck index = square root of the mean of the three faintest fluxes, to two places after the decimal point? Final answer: 5.21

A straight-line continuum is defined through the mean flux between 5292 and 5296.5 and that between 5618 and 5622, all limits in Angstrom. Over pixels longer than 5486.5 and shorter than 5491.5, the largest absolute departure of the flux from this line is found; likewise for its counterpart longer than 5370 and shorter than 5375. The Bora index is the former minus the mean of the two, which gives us -2.0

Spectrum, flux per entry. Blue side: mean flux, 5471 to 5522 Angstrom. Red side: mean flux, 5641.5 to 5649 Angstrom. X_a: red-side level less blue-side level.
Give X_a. 3.0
